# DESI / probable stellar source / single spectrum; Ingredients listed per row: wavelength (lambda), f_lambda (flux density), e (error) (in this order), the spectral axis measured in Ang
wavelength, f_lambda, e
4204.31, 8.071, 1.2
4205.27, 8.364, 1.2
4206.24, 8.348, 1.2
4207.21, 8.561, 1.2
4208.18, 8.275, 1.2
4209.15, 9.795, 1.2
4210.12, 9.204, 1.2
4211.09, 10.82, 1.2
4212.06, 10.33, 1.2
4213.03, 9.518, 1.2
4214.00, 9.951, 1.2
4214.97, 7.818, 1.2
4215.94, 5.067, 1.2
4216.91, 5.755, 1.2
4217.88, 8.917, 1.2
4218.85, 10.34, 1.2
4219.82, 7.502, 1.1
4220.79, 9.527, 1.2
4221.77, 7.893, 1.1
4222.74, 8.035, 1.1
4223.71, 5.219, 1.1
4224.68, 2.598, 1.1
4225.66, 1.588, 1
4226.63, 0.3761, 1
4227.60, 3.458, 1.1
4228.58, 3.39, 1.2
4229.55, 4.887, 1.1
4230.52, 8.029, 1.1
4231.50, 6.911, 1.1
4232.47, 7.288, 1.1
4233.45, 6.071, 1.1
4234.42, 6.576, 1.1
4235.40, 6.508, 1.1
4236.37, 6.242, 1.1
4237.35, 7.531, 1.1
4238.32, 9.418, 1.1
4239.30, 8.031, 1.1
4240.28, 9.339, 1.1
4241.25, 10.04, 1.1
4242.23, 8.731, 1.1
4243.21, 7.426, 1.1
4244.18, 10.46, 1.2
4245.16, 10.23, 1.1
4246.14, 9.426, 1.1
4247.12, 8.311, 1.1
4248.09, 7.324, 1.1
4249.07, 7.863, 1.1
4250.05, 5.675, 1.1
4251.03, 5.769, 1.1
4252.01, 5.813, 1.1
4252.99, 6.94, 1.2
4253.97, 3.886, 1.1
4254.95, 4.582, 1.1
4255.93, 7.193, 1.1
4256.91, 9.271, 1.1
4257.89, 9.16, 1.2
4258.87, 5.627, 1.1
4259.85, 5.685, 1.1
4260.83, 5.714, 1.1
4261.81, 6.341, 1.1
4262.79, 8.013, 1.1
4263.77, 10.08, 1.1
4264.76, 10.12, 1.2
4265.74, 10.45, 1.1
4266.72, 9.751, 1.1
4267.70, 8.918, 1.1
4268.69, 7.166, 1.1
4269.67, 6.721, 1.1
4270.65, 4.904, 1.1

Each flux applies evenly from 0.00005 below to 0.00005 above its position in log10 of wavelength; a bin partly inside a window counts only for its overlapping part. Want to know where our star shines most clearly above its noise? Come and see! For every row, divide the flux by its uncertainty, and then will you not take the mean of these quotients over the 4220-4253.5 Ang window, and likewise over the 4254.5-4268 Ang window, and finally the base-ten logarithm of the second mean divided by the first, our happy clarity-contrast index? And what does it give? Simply 0.061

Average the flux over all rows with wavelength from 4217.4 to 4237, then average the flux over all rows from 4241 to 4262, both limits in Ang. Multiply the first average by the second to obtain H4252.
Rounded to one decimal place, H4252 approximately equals 44.5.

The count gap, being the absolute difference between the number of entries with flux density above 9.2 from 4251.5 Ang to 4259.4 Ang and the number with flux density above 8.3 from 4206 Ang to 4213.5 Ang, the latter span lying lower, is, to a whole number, 6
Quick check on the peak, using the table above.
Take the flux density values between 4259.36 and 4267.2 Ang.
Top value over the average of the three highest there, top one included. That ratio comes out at 1.02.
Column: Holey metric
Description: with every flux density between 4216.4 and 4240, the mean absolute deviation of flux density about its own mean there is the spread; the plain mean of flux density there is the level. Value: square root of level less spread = 2.1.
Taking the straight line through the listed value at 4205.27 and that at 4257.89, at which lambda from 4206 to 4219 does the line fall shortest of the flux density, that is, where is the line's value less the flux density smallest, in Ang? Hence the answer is 4211.09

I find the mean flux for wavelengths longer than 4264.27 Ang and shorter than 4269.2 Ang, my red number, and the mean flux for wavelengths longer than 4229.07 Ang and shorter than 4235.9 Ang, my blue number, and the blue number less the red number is -3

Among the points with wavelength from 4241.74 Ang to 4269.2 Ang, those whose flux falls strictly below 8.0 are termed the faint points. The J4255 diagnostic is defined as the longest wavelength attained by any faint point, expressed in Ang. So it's 4268.69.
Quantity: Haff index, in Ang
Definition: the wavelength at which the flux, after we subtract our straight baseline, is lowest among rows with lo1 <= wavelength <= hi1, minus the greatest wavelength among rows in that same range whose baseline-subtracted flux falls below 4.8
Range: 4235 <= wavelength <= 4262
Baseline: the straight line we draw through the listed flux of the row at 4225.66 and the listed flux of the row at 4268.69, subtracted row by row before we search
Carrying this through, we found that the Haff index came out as -7.8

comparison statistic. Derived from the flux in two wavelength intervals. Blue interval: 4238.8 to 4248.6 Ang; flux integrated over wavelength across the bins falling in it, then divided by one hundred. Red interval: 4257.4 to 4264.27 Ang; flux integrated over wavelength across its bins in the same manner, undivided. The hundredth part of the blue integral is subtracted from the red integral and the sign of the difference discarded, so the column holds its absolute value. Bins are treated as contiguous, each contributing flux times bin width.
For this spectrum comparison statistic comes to 49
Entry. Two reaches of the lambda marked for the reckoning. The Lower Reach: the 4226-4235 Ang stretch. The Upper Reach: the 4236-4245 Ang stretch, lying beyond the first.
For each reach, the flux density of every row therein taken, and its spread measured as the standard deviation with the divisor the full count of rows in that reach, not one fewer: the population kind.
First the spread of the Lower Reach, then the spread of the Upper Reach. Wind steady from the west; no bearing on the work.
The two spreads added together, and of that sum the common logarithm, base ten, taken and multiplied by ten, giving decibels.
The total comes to 5.6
